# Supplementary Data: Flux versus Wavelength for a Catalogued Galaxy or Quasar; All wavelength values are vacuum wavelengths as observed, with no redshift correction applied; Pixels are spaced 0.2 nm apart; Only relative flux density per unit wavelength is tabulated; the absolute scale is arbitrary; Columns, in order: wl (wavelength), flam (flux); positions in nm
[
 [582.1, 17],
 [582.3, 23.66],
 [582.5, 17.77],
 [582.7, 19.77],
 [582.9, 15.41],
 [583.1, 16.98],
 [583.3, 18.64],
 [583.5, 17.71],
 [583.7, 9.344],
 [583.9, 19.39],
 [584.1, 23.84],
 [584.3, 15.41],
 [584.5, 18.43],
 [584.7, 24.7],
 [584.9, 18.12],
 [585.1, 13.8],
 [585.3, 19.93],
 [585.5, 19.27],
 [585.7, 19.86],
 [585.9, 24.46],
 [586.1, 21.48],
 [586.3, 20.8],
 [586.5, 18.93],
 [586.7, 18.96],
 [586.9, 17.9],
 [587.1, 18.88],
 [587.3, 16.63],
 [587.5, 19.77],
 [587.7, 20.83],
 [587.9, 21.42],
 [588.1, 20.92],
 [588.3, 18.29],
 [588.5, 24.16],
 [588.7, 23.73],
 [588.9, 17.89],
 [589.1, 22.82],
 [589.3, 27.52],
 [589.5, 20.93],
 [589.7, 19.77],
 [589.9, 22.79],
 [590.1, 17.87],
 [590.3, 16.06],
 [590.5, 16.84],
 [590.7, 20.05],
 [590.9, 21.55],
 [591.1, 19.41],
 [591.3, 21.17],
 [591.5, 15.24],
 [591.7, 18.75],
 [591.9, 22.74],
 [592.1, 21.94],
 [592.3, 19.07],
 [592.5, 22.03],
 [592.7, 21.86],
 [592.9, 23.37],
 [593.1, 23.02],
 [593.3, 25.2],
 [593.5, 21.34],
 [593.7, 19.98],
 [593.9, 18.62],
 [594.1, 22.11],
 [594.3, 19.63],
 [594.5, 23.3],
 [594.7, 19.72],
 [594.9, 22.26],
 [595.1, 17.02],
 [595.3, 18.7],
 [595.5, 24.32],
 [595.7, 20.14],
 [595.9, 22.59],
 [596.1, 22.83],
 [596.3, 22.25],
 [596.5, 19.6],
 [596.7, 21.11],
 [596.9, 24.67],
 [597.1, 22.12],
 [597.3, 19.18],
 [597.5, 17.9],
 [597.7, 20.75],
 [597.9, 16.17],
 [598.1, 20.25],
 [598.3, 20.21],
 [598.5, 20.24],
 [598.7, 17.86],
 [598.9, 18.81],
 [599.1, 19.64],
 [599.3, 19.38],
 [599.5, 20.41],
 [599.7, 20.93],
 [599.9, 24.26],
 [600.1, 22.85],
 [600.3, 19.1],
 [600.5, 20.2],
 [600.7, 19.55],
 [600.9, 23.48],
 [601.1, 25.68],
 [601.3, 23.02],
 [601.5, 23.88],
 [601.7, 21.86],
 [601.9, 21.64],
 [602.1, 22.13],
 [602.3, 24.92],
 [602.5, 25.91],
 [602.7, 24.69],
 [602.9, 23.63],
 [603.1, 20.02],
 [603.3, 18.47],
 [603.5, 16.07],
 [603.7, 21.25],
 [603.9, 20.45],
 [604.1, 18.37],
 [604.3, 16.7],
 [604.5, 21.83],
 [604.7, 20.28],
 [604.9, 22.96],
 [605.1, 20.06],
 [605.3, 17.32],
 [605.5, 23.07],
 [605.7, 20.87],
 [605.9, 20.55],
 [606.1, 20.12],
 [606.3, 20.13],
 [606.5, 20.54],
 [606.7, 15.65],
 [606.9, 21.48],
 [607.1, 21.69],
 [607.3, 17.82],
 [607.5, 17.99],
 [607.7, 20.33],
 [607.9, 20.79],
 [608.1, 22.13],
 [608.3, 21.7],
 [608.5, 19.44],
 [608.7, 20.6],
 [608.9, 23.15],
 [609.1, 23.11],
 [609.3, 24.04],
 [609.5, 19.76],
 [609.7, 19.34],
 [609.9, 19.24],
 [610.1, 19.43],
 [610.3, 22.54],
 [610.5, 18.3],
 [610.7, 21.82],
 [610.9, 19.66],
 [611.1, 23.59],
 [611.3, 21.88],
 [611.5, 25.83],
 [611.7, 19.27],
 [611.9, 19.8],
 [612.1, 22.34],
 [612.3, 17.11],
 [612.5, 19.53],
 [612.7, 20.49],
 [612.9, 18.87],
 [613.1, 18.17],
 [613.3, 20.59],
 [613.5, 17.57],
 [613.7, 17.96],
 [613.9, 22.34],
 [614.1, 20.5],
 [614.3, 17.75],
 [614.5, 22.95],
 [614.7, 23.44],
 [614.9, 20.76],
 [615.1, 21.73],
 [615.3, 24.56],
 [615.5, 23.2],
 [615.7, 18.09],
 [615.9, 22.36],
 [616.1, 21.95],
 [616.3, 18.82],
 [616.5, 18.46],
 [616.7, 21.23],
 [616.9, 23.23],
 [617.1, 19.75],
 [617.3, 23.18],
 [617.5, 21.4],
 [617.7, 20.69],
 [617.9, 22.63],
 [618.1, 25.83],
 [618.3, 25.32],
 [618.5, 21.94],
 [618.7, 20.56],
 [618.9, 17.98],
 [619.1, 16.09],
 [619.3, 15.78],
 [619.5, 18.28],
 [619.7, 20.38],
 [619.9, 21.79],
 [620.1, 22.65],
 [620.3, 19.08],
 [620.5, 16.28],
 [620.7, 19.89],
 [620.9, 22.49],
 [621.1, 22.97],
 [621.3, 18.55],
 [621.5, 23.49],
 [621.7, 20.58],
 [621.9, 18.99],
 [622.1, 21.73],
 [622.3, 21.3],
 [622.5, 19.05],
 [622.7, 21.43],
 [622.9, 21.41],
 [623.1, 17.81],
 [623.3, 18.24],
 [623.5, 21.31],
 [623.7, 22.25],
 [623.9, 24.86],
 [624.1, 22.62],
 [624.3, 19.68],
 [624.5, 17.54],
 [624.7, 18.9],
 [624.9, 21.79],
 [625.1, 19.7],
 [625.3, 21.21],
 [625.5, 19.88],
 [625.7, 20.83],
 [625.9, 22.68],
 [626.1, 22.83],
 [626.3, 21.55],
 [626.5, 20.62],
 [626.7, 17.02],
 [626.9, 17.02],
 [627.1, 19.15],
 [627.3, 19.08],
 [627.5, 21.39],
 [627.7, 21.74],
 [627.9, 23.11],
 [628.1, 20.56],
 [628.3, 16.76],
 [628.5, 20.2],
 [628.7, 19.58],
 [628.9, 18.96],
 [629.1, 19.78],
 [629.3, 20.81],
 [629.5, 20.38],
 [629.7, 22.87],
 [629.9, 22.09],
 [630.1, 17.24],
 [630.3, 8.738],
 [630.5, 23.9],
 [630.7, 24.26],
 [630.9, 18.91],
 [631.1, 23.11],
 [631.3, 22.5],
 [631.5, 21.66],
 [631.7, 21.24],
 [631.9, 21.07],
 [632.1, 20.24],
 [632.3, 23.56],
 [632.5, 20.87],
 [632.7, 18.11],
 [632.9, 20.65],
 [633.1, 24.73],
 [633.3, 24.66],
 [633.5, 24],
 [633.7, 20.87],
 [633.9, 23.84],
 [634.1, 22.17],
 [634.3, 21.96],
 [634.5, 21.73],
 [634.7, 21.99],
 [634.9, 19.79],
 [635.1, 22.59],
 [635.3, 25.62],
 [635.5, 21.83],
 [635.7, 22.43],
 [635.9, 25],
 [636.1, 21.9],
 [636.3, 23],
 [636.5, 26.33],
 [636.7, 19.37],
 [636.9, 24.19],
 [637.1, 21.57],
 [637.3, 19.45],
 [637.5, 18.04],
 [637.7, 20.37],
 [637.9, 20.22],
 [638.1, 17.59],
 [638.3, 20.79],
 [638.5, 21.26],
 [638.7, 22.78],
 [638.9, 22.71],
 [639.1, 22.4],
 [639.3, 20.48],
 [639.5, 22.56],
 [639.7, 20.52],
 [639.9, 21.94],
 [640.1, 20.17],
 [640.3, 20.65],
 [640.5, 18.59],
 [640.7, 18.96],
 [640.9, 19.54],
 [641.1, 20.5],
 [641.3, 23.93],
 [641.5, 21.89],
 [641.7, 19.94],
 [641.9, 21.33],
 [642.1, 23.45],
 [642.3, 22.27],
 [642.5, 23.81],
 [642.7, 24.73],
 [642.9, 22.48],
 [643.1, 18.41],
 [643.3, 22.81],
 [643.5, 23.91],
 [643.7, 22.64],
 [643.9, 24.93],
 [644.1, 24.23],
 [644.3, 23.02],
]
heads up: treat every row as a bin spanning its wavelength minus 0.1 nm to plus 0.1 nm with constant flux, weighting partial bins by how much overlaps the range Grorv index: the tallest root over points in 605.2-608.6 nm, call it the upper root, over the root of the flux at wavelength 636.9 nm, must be 0.98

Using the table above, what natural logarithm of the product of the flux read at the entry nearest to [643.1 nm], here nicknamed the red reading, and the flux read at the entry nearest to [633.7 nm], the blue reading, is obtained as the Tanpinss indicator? 5.95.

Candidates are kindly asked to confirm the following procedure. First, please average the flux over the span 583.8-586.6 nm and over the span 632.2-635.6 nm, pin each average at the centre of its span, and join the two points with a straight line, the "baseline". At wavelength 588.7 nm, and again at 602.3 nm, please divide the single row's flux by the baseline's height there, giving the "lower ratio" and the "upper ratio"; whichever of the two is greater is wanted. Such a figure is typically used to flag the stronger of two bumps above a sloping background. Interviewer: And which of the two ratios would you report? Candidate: 1.20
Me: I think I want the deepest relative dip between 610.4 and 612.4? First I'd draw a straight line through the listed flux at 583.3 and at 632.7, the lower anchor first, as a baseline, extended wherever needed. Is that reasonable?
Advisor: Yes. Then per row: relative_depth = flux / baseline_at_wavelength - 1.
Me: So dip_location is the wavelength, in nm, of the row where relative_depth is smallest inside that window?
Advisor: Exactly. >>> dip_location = 612.3 nm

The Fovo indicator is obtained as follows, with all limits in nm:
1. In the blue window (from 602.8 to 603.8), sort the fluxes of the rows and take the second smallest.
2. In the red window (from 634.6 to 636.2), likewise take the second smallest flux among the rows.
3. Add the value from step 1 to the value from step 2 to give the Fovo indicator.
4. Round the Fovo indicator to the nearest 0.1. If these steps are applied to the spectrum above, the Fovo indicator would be 40.3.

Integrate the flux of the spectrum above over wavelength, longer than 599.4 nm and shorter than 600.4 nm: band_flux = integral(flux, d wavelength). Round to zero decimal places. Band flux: 22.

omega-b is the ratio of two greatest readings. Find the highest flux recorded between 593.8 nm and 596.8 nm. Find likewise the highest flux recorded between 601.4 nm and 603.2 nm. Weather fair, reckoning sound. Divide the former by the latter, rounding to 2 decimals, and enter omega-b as 0.94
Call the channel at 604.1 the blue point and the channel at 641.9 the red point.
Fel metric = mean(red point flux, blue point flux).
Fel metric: 20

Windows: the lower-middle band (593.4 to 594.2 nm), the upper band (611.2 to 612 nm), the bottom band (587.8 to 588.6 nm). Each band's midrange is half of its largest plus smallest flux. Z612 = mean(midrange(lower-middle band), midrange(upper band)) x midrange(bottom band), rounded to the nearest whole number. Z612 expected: 455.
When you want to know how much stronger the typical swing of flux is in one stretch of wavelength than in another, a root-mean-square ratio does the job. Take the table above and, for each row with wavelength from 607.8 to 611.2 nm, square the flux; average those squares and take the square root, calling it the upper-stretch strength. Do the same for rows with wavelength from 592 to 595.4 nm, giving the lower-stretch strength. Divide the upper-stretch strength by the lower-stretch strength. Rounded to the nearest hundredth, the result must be 1.00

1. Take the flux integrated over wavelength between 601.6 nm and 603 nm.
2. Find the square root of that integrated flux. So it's 5.7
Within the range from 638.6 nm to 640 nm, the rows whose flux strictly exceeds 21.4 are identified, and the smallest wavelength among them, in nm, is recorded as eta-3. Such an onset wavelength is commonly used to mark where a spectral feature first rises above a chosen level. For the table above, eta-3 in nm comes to 638.7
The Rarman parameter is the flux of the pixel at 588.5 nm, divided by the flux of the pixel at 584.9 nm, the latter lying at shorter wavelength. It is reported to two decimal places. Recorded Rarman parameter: 1.33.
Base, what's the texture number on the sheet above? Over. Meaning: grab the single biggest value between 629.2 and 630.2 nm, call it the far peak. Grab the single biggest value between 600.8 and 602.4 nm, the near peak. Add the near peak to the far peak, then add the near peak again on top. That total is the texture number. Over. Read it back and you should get 74.2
